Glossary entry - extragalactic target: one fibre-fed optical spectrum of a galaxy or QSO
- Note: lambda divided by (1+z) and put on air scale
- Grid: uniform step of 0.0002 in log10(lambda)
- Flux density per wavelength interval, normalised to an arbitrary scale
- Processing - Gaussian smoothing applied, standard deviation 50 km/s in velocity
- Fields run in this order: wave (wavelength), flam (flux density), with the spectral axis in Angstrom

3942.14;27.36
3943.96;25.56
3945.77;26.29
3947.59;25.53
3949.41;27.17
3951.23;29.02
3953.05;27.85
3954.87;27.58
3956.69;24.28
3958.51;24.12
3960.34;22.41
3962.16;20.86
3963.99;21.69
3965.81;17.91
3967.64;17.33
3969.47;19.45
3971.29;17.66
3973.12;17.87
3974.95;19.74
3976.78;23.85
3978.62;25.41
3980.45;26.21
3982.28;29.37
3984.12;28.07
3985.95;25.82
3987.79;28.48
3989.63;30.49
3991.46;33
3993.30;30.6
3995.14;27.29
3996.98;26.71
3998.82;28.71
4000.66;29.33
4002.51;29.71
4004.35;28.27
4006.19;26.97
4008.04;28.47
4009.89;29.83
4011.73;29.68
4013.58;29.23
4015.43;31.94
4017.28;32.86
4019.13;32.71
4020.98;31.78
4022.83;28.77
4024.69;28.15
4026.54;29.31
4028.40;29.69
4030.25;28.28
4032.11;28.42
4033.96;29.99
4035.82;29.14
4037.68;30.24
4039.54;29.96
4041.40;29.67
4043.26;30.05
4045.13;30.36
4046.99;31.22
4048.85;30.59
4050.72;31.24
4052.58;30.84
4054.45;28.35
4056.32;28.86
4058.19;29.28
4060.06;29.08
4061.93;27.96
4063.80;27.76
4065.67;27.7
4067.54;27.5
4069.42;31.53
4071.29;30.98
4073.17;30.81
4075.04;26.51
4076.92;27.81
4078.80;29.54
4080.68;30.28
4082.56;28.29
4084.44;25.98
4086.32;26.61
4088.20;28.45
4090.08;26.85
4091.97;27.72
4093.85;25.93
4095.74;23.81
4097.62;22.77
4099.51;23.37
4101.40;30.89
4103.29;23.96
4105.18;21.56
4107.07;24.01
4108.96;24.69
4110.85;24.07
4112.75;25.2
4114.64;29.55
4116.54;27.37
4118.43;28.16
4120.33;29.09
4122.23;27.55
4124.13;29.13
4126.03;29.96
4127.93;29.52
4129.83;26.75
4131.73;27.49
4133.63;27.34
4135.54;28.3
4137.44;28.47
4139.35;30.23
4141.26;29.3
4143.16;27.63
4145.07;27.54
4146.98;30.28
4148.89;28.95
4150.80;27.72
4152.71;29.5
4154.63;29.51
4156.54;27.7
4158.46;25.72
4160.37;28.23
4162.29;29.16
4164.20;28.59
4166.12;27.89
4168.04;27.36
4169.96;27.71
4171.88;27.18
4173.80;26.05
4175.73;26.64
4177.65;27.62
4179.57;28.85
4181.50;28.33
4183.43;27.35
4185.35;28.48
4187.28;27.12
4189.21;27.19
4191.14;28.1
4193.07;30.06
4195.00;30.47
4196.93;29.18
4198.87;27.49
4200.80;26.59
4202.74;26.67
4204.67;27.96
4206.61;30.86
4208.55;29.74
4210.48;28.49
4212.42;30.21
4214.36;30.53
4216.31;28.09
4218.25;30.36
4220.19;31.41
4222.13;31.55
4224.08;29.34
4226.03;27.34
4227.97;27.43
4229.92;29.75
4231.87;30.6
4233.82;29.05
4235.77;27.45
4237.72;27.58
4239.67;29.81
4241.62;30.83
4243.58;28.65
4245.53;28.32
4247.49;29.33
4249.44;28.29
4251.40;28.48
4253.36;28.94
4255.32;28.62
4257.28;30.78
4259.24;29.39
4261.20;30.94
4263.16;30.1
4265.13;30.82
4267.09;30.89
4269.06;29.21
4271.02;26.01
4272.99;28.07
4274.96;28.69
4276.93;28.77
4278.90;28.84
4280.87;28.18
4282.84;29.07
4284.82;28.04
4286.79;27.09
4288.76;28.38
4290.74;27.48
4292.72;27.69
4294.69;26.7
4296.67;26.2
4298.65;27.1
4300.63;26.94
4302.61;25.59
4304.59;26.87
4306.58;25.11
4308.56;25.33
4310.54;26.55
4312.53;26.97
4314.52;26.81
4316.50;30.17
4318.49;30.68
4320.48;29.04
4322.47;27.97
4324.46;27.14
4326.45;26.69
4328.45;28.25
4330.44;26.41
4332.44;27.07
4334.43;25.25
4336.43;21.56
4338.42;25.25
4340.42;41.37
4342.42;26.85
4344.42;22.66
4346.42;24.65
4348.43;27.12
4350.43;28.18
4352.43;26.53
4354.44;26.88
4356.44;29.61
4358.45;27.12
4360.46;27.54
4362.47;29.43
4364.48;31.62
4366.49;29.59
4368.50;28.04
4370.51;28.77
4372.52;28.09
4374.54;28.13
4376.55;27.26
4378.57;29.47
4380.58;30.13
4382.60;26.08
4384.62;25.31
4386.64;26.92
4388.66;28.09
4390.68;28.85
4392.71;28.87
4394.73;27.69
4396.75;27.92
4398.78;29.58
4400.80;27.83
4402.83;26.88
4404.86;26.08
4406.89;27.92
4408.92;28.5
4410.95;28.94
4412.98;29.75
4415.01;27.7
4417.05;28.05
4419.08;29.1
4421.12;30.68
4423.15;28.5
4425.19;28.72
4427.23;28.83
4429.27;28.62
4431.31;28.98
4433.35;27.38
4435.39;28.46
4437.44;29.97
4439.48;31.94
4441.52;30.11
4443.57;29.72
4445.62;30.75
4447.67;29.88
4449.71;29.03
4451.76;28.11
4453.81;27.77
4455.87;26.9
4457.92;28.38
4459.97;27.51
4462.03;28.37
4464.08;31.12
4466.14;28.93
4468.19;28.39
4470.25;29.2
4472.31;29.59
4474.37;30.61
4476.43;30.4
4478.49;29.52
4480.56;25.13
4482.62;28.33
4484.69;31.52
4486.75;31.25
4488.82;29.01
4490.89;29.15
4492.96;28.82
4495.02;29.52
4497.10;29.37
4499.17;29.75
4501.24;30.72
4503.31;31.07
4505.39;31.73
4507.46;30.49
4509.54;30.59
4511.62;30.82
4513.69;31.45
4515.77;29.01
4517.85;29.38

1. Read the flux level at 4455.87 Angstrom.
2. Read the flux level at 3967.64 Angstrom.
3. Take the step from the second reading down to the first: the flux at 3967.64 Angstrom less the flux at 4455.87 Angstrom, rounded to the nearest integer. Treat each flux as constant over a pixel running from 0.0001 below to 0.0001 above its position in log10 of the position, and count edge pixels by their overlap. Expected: -10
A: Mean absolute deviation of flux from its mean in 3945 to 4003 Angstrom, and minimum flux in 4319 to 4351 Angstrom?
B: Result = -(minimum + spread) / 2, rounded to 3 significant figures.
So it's -12.5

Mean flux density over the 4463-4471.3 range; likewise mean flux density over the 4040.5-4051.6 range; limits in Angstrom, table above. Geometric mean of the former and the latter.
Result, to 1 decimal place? 30.0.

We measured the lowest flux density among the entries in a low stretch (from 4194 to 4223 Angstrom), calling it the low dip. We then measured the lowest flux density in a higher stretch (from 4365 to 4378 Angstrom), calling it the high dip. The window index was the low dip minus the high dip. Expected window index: -1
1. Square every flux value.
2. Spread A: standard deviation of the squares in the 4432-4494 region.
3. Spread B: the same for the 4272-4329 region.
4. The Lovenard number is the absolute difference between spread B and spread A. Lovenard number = 12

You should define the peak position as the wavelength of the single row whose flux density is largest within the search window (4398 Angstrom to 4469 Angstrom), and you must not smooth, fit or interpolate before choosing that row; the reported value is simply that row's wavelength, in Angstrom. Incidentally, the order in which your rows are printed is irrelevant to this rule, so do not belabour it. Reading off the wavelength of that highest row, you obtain 4439.48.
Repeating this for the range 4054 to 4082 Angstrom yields 4069.42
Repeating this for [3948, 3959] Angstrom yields 3951.23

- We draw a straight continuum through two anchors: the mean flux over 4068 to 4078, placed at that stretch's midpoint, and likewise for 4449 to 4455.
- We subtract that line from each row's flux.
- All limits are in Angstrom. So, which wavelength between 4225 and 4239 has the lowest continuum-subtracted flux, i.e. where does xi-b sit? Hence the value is 4226.03 Angstrom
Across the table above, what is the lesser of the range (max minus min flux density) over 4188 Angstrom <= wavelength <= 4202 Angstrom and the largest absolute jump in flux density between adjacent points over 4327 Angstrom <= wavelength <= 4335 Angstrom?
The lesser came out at 1.8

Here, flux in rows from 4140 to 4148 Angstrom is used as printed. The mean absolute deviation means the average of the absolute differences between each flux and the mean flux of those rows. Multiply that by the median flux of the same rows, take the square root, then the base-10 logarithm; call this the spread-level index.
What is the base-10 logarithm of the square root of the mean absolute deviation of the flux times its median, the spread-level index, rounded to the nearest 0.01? 0.75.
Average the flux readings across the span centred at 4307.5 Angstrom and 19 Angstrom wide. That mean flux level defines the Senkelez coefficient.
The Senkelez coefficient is 26.7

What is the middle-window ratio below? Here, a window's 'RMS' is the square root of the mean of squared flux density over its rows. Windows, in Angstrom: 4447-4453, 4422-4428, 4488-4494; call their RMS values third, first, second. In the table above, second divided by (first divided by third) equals 29.3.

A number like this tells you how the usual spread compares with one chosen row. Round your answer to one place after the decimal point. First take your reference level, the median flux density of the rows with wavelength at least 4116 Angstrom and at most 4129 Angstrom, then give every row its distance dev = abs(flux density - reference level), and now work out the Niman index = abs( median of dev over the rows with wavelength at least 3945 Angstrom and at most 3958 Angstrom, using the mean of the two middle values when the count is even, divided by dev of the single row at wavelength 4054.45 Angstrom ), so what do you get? 2.6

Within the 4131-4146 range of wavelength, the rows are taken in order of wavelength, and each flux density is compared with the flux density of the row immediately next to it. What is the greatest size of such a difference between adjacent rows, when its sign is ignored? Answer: 1.8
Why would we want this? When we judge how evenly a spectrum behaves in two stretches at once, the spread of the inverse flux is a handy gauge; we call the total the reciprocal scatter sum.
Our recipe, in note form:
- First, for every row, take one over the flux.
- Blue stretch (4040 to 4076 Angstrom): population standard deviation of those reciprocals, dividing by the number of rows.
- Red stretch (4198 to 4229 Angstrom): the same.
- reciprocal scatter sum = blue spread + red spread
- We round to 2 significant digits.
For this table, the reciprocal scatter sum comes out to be 0.0037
